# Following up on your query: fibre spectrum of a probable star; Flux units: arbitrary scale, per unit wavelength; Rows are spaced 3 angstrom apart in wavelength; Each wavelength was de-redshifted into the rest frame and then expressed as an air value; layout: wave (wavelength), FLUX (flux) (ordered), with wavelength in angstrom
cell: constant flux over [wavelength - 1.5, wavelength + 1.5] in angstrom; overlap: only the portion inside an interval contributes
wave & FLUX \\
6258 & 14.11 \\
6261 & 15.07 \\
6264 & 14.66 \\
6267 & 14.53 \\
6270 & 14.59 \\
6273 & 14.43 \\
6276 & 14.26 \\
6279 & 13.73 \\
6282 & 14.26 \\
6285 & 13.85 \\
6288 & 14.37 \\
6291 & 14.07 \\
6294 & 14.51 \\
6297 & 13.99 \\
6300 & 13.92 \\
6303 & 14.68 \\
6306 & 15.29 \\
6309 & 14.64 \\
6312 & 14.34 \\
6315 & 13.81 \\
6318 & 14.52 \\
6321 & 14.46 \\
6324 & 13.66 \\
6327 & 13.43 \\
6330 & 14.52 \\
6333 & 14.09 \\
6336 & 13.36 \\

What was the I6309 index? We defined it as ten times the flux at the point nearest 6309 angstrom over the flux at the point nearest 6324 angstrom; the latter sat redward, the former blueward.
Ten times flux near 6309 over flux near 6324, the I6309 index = 10.7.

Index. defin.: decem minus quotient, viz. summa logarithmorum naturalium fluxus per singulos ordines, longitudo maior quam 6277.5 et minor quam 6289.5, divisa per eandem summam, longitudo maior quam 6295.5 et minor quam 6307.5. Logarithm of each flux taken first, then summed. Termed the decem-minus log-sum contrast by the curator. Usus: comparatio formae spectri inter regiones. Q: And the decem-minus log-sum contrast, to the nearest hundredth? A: 9.01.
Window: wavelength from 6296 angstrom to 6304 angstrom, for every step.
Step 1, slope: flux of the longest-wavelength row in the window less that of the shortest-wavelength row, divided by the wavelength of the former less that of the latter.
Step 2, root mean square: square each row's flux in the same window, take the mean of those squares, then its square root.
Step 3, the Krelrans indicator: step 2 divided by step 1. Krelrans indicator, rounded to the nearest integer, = 123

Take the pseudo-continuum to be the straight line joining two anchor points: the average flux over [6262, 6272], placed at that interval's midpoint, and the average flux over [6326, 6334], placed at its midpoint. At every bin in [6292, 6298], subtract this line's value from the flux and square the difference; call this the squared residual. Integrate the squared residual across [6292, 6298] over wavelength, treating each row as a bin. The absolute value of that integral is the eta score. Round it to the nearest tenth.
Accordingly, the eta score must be 0.4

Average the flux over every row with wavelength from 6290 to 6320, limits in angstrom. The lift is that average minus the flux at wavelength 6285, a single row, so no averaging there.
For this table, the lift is 0.5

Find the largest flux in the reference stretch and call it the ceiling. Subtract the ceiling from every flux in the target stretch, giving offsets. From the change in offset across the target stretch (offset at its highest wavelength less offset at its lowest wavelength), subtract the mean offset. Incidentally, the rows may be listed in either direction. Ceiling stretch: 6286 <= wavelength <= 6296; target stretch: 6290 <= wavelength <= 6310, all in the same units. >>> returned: 0.6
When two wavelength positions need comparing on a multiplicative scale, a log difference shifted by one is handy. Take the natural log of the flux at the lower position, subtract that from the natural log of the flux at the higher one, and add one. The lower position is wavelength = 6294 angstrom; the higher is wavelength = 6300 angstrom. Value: 0.96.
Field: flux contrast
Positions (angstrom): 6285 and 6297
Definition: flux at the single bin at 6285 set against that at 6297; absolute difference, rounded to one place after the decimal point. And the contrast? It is 0.1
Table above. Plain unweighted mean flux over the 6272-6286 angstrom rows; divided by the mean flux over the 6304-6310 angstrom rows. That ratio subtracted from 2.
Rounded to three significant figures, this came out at 1.06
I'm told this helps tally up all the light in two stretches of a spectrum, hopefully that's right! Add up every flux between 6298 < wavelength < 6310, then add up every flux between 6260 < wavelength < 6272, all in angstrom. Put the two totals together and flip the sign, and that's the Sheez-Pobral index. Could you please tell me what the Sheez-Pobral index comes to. -117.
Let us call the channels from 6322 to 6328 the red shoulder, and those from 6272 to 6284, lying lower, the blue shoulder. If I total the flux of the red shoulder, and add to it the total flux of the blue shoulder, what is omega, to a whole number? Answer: 84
